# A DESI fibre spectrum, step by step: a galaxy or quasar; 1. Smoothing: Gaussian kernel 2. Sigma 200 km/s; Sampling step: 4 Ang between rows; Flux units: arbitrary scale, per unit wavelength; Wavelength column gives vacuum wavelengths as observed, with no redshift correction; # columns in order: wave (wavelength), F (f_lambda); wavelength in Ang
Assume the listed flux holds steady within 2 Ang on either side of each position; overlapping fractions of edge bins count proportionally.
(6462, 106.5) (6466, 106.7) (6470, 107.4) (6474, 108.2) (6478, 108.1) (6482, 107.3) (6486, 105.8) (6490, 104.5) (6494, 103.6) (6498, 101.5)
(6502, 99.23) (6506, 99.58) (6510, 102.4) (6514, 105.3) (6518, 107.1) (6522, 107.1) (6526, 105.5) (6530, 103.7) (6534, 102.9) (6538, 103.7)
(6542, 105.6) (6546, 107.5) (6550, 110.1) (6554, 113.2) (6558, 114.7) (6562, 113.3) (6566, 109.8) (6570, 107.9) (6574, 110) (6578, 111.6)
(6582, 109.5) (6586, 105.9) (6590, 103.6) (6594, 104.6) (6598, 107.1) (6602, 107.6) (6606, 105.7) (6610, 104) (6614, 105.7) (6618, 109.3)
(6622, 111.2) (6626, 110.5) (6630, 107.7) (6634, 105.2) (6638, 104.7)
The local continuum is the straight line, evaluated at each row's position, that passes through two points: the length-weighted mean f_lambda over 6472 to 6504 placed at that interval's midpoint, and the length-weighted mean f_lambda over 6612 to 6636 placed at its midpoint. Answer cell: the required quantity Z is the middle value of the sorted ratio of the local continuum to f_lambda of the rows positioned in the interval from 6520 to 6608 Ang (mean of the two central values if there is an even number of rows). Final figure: 1.00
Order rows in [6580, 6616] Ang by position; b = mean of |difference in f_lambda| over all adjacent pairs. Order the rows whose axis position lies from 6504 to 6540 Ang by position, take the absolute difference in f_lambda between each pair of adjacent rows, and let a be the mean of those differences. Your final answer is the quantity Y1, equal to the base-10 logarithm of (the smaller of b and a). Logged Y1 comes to 0.19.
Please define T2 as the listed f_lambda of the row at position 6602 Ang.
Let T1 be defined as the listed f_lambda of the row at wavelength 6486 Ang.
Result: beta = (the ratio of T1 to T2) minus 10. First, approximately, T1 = 105.8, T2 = 107.6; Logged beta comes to -9.02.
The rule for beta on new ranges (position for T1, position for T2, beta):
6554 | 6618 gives -8.96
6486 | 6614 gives -9.00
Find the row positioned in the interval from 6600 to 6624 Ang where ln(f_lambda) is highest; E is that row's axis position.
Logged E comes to 6622 Ang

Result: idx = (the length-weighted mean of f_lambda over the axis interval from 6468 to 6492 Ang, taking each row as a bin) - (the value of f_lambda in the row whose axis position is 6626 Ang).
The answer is -3.6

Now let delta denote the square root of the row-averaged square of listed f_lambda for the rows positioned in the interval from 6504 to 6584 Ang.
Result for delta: 108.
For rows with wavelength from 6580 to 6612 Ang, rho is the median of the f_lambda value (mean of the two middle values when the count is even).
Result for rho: 105.8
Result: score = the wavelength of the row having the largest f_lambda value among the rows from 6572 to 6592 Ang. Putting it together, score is 6578 Ang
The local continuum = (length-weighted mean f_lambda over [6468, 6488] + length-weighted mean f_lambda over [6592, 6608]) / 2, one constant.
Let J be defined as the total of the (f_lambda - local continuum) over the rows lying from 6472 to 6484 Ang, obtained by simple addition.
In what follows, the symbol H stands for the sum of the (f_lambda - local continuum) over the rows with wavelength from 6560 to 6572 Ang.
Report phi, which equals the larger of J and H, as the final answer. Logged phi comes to 11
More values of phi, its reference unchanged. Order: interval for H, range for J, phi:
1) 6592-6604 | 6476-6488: 1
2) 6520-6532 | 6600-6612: -3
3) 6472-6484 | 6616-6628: 11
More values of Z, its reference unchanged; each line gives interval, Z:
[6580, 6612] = 1.02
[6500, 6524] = 1.02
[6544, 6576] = 0.97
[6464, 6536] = 1.00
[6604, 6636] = 1.01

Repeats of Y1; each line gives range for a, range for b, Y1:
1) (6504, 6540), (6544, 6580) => 0.19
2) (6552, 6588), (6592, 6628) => 0.26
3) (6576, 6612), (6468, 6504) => 0.09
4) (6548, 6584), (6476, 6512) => 0.18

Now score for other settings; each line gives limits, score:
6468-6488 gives 6474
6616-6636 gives 6622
